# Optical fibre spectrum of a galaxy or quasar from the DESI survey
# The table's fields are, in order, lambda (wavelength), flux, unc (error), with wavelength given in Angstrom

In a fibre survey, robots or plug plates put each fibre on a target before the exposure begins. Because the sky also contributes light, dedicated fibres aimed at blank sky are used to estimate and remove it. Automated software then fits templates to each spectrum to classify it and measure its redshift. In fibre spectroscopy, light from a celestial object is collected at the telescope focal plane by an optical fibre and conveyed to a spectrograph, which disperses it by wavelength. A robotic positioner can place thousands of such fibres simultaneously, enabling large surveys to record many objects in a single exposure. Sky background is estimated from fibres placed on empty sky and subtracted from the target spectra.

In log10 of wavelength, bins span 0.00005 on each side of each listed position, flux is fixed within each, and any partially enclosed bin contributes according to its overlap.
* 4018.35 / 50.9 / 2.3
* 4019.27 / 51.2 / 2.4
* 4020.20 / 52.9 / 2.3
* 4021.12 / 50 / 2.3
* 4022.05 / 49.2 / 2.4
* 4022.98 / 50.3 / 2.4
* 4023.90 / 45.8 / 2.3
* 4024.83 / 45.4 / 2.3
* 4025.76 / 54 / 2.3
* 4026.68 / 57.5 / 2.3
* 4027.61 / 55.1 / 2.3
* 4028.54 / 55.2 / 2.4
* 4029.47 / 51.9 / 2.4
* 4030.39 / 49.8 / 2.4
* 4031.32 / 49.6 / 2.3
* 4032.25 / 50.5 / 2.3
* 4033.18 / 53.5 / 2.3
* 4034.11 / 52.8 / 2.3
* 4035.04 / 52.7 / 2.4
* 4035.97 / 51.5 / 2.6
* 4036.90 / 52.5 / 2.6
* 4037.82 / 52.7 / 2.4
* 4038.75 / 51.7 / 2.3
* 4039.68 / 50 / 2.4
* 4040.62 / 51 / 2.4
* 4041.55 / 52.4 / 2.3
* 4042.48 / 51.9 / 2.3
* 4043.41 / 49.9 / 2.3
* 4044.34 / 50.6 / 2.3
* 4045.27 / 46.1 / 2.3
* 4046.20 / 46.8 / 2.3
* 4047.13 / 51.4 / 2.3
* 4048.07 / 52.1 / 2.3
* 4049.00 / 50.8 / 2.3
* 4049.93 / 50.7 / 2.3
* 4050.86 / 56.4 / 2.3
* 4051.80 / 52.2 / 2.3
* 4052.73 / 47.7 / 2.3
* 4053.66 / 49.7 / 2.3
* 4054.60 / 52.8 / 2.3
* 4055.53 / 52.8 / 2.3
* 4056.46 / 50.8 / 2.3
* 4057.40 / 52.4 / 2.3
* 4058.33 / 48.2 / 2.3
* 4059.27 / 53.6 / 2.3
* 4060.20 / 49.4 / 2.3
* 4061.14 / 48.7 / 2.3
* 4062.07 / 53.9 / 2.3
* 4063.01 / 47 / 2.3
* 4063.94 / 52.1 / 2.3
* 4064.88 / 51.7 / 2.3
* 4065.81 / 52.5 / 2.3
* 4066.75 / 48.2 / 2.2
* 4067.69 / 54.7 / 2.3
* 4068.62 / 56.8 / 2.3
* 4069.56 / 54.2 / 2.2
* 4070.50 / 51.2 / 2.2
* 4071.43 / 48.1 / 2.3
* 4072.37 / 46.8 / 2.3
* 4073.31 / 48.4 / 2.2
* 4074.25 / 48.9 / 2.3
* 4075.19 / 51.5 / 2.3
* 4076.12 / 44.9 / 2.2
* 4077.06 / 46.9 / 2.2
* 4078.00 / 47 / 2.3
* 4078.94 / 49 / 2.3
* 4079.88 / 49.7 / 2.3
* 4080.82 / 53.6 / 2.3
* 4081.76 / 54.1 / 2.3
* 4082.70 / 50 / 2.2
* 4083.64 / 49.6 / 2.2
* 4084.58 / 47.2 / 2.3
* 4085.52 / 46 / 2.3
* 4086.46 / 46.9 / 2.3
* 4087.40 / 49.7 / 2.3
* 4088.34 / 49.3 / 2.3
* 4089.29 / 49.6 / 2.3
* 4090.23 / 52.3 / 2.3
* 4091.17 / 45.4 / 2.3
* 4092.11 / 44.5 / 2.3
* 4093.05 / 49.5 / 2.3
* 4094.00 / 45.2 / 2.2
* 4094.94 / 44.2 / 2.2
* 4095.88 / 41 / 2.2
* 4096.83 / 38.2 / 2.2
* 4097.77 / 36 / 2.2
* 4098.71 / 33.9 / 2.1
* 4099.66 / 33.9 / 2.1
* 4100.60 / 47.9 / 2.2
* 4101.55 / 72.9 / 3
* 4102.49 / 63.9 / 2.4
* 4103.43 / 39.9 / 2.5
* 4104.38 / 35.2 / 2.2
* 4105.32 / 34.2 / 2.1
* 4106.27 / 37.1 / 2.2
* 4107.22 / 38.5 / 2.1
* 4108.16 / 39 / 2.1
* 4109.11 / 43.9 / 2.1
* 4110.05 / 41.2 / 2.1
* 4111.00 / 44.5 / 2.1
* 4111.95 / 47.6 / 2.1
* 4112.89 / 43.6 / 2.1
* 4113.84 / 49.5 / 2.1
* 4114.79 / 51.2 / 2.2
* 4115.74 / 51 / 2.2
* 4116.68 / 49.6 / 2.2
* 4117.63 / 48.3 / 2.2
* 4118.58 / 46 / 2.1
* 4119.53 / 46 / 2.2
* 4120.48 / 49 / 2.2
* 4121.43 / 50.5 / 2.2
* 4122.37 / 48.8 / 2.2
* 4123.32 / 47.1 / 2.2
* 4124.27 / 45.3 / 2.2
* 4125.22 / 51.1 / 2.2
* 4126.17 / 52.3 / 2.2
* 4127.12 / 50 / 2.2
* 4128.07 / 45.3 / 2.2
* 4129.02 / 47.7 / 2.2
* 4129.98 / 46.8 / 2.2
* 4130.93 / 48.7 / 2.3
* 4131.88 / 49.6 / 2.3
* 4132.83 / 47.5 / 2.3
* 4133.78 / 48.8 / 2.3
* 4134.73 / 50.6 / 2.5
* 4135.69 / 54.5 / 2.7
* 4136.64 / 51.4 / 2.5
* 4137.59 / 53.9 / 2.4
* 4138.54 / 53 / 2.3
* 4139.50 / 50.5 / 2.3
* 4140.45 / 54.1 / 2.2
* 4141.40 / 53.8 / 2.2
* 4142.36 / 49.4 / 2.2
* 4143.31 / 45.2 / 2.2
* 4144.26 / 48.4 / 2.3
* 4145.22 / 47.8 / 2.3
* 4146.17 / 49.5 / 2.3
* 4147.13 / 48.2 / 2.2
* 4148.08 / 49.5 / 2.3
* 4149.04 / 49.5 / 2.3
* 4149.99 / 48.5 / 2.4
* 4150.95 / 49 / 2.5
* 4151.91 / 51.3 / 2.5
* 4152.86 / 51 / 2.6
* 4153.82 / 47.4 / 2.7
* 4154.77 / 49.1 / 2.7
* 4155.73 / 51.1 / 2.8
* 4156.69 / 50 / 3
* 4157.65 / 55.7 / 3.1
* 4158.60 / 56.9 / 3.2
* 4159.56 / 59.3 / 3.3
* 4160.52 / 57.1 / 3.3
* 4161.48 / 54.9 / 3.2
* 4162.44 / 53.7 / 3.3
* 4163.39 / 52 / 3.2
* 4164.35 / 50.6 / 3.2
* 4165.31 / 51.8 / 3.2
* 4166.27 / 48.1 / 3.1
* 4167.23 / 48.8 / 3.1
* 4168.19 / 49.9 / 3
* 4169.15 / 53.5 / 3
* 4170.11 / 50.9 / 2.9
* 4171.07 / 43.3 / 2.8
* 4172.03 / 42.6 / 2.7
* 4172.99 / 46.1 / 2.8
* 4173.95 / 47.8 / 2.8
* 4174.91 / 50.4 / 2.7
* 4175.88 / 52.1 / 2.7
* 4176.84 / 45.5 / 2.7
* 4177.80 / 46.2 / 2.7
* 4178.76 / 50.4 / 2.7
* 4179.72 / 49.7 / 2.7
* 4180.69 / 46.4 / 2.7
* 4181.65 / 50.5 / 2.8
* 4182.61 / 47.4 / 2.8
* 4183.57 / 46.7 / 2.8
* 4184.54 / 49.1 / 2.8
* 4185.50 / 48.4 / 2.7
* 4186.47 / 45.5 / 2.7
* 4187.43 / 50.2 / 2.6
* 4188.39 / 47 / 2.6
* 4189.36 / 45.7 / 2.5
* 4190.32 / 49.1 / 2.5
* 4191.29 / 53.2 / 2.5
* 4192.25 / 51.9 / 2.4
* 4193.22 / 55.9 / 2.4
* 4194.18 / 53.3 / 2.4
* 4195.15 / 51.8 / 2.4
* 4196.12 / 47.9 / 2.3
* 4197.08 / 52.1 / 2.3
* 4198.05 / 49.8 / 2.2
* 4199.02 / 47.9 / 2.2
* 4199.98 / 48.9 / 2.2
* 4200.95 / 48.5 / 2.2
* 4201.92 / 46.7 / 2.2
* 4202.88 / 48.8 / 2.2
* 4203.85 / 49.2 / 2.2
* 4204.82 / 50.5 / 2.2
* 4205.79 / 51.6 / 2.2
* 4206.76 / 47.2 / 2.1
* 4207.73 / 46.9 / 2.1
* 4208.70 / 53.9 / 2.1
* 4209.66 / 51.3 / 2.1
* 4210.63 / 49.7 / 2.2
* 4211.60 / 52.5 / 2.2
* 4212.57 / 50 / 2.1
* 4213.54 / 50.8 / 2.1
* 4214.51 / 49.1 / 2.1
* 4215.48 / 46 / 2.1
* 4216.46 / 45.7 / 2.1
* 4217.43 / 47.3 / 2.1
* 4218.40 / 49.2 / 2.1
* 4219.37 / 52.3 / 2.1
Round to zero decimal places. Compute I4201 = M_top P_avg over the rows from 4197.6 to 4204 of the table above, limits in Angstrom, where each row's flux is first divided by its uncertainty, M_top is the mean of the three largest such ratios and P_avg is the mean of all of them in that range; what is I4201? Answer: 494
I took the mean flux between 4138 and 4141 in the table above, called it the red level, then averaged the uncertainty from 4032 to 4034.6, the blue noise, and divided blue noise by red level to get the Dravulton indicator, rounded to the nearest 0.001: 0.044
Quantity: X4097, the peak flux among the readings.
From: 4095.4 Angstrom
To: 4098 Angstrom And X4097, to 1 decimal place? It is 41.0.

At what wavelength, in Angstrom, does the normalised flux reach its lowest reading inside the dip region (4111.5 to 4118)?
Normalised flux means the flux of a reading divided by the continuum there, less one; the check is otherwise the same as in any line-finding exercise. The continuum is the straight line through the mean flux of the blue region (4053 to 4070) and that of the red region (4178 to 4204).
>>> 4112.89 Angstrom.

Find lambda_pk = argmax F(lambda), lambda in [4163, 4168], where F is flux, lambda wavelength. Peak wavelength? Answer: 4163.39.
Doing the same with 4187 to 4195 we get 4193.22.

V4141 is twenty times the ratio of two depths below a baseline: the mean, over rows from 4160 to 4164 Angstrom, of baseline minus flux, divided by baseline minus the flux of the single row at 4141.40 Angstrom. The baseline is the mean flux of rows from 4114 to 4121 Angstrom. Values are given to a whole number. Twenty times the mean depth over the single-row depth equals 22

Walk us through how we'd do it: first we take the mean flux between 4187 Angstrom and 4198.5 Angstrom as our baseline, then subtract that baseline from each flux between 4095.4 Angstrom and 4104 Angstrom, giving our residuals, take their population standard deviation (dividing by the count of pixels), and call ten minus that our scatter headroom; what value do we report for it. -3.2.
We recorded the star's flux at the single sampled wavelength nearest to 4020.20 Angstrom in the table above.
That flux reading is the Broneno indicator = 52.9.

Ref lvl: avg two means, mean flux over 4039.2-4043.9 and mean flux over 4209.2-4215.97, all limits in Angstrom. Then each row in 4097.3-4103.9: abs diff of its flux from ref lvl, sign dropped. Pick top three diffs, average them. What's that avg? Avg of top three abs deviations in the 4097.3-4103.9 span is 18.5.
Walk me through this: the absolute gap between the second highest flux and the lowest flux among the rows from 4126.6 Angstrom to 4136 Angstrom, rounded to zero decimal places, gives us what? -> 5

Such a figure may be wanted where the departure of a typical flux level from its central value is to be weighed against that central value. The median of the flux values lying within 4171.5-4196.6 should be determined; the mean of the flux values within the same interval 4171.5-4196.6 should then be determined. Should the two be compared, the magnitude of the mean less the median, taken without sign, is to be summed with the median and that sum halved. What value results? 24.4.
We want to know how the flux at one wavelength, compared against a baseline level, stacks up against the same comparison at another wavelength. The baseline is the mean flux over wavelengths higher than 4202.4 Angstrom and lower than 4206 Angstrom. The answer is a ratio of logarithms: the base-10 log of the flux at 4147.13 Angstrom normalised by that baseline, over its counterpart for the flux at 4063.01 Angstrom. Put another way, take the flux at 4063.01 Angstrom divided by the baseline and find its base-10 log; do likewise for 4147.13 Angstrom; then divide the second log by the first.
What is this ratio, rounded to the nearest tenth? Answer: 0.6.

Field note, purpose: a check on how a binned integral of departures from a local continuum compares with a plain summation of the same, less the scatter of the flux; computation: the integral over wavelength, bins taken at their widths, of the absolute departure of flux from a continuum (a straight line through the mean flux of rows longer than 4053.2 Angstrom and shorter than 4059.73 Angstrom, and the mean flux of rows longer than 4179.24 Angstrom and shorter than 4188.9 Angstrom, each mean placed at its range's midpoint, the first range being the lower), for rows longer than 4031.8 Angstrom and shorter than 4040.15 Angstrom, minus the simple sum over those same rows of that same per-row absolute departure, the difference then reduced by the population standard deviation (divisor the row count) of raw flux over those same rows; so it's -2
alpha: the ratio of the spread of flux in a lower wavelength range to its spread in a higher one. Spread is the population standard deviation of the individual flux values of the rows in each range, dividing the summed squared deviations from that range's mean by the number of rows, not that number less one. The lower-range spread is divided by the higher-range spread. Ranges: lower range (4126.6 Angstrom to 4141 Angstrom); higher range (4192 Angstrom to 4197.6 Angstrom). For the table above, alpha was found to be 1.1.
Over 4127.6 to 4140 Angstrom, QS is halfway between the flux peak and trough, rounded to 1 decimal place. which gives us 49.9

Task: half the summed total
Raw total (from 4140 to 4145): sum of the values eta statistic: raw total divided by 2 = 125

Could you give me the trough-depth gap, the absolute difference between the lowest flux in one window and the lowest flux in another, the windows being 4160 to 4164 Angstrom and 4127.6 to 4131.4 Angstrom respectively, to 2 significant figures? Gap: 6.7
